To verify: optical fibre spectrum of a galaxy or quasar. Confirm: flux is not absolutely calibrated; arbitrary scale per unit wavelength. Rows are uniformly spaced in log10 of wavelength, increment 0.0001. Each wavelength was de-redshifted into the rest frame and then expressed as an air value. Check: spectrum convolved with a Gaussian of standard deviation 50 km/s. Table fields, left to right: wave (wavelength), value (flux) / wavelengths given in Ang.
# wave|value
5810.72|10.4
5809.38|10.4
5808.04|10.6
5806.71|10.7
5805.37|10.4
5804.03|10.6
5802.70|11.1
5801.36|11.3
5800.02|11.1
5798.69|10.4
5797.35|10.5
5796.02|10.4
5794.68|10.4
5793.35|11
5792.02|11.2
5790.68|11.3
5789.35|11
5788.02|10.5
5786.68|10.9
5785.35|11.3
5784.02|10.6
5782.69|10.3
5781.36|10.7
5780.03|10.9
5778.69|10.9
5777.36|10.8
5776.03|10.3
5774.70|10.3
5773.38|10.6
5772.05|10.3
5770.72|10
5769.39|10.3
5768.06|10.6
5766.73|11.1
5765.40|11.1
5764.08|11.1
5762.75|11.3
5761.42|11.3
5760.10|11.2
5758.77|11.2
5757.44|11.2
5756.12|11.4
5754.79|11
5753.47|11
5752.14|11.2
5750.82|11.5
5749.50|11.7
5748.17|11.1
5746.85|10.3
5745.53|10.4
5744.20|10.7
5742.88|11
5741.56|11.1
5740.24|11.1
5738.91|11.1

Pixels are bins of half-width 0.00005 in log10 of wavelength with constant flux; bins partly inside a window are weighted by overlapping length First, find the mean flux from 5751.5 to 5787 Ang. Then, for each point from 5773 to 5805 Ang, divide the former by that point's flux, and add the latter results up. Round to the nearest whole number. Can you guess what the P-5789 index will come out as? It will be 24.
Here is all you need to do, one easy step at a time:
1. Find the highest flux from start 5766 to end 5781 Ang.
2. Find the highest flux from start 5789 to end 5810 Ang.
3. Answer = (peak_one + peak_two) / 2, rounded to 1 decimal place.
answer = 11.2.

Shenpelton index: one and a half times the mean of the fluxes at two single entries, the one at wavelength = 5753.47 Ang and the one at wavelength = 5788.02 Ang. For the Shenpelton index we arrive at 16.1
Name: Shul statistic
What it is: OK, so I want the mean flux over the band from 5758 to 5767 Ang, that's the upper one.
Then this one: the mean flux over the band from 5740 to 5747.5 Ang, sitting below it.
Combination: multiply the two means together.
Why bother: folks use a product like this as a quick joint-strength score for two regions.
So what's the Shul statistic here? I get 120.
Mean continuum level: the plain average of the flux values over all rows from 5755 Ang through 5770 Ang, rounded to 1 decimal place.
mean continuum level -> 11.1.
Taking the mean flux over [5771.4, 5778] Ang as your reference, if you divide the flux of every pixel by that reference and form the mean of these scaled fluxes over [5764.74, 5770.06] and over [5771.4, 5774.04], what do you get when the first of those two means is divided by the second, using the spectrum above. 1.03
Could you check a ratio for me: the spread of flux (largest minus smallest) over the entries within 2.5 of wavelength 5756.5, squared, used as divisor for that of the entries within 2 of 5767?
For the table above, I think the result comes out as 3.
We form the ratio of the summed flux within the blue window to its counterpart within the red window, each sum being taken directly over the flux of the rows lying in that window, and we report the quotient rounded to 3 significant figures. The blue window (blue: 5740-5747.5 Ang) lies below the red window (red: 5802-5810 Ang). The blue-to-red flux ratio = 1.01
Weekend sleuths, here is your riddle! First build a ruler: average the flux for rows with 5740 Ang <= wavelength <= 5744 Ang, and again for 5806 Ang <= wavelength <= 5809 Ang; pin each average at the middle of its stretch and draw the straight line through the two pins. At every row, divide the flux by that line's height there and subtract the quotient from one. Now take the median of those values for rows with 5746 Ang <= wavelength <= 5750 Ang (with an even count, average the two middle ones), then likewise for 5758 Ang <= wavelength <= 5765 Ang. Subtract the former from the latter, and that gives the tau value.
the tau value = -0.016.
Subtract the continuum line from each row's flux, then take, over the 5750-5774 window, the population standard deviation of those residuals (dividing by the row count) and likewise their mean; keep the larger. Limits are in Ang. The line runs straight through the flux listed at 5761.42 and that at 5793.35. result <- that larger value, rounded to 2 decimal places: 0.37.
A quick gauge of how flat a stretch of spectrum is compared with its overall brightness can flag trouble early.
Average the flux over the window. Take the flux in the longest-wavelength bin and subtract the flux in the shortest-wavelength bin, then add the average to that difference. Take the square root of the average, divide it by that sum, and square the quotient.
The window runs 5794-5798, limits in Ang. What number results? 0.094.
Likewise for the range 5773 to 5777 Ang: 0.102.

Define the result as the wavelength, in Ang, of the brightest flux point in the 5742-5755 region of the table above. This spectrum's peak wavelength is 5749.50 Ang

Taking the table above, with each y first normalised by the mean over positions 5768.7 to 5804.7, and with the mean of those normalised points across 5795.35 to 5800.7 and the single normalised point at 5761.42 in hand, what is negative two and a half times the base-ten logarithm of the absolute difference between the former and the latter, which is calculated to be 3.0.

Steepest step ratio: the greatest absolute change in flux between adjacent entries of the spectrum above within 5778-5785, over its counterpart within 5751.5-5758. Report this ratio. 1.00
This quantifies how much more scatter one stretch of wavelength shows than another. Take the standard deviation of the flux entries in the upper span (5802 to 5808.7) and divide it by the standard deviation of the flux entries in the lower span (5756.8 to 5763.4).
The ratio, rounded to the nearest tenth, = 4.7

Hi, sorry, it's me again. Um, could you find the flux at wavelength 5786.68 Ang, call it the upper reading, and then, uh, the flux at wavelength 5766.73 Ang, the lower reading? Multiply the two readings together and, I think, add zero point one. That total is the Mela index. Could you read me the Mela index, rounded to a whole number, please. 121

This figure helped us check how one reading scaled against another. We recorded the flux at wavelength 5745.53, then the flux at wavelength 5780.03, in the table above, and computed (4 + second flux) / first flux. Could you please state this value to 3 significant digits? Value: 1.43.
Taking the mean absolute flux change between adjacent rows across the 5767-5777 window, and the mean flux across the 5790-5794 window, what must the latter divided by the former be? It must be 45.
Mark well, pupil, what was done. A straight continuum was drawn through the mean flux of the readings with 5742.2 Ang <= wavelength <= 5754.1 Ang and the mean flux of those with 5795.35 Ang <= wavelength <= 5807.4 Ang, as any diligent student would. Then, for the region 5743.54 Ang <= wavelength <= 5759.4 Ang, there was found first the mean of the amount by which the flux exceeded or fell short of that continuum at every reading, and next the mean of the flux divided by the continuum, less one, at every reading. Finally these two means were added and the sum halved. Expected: 0.05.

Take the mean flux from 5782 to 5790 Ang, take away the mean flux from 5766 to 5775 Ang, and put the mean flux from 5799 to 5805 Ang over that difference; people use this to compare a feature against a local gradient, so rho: 36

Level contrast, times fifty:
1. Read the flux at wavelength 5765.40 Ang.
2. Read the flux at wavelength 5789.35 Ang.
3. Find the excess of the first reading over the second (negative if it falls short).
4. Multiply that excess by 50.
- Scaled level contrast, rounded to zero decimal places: 5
